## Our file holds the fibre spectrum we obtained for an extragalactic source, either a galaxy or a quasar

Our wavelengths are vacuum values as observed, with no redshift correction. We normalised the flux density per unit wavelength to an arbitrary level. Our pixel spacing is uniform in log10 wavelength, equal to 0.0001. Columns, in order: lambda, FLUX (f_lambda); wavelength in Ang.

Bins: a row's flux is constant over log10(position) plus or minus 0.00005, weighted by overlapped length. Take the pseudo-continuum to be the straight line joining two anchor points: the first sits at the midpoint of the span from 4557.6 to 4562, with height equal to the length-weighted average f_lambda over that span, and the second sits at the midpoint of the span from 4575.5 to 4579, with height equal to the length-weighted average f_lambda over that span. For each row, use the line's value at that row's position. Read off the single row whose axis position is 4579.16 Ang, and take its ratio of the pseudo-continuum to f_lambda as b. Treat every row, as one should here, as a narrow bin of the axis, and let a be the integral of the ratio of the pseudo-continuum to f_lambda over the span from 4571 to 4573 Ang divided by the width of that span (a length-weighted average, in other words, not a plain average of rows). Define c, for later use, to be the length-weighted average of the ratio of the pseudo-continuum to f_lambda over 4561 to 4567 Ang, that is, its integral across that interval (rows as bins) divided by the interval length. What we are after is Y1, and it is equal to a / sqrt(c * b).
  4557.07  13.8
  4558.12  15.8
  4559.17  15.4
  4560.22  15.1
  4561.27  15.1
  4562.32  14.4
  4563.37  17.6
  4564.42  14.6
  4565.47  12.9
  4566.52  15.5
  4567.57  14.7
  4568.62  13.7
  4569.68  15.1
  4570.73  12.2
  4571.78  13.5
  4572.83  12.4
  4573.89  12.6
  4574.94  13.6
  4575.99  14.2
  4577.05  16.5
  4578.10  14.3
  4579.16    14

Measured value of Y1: 1.12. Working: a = 1.16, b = 1.06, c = 1.02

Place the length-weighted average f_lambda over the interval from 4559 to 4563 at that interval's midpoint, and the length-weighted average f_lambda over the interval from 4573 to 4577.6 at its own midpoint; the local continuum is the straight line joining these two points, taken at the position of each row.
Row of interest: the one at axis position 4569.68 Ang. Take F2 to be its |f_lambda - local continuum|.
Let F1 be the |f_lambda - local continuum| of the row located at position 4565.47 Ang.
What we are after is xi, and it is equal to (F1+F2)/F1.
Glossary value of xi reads 1.3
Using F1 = 1.9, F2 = 0.6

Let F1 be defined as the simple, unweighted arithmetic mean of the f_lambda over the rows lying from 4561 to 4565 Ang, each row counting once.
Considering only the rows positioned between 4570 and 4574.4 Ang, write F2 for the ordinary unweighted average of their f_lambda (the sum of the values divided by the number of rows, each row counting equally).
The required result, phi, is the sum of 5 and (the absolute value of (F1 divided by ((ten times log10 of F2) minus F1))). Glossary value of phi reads 8.5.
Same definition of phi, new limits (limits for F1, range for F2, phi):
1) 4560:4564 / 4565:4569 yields 8.9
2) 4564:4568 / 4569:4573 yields 9.5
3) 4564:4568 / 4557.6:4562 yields 10.6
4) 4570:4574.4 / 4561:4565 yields 21.0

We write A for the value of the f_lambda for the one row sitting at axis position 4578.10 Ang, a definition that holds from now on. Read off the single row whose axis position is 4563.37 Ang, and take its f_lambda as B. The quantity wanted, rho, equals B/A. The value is 1.2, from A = 14.3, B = 17.6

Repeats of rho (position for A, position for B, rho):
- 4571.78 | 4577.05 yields 1.2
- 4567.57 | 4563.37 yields 1.2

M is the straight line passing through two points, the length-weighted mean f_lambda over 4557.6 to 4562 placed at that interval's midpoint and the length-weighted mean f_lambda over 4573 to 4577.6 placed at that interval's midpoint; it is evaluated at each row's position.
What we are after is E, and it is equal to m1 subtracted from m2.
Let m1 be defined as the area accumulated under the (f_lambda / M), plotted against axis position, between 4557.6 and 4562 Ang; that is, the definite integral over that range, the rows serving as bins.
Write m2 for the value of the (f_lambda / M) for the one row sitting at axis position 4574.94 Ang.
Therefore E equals -3.44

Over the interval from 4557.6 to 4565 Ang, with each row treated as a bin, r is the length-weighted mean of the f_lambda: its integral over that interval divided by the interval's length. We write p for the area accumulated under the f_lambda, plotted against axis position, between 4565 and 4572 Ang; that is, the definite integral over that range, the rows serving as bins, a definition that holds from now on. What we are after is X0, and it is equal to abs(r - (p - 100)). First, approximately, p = 98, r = 15.4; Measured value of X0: 17.6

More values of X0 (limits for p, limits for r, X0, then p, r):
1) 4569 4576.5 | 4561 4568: 14.7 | 100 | 15.0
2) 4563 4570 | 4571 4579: 10.2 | 104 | 13.8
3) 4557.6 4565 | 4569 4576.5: 0.7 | 114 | 13.4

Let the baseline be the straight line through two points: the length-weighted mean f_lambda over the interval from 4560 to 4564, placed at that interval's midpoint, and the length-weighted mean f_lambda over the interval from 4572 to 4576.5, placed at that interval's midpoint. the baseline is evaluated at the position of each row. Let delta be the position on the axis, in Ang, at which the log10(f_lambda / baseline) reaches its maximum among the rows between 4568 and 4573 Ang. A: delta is 4569.68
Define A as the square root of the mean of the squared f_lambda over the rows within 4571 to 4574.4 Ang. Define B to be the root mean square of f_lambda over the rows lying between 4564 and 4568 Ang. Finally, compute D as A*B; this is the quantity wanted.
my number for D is 186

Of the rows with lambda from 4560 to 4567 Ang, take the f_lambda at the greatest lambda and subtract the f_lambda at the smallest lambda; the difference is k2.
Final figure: 0.4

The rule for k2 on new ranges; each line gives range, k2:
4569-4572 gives -1.6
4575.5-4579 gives 0.1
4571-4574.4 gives -0.9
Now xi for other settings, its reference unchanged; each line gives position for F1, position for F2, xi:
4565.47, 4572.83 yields 2.0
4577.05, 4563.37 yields 2.1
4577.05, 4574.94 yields 1.2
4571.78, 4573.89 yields 2.9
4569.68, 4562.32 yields 1.9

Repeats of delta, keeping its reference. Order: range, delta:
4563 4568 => 4563.37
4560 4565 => 4563.37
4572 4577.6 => 4577.05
